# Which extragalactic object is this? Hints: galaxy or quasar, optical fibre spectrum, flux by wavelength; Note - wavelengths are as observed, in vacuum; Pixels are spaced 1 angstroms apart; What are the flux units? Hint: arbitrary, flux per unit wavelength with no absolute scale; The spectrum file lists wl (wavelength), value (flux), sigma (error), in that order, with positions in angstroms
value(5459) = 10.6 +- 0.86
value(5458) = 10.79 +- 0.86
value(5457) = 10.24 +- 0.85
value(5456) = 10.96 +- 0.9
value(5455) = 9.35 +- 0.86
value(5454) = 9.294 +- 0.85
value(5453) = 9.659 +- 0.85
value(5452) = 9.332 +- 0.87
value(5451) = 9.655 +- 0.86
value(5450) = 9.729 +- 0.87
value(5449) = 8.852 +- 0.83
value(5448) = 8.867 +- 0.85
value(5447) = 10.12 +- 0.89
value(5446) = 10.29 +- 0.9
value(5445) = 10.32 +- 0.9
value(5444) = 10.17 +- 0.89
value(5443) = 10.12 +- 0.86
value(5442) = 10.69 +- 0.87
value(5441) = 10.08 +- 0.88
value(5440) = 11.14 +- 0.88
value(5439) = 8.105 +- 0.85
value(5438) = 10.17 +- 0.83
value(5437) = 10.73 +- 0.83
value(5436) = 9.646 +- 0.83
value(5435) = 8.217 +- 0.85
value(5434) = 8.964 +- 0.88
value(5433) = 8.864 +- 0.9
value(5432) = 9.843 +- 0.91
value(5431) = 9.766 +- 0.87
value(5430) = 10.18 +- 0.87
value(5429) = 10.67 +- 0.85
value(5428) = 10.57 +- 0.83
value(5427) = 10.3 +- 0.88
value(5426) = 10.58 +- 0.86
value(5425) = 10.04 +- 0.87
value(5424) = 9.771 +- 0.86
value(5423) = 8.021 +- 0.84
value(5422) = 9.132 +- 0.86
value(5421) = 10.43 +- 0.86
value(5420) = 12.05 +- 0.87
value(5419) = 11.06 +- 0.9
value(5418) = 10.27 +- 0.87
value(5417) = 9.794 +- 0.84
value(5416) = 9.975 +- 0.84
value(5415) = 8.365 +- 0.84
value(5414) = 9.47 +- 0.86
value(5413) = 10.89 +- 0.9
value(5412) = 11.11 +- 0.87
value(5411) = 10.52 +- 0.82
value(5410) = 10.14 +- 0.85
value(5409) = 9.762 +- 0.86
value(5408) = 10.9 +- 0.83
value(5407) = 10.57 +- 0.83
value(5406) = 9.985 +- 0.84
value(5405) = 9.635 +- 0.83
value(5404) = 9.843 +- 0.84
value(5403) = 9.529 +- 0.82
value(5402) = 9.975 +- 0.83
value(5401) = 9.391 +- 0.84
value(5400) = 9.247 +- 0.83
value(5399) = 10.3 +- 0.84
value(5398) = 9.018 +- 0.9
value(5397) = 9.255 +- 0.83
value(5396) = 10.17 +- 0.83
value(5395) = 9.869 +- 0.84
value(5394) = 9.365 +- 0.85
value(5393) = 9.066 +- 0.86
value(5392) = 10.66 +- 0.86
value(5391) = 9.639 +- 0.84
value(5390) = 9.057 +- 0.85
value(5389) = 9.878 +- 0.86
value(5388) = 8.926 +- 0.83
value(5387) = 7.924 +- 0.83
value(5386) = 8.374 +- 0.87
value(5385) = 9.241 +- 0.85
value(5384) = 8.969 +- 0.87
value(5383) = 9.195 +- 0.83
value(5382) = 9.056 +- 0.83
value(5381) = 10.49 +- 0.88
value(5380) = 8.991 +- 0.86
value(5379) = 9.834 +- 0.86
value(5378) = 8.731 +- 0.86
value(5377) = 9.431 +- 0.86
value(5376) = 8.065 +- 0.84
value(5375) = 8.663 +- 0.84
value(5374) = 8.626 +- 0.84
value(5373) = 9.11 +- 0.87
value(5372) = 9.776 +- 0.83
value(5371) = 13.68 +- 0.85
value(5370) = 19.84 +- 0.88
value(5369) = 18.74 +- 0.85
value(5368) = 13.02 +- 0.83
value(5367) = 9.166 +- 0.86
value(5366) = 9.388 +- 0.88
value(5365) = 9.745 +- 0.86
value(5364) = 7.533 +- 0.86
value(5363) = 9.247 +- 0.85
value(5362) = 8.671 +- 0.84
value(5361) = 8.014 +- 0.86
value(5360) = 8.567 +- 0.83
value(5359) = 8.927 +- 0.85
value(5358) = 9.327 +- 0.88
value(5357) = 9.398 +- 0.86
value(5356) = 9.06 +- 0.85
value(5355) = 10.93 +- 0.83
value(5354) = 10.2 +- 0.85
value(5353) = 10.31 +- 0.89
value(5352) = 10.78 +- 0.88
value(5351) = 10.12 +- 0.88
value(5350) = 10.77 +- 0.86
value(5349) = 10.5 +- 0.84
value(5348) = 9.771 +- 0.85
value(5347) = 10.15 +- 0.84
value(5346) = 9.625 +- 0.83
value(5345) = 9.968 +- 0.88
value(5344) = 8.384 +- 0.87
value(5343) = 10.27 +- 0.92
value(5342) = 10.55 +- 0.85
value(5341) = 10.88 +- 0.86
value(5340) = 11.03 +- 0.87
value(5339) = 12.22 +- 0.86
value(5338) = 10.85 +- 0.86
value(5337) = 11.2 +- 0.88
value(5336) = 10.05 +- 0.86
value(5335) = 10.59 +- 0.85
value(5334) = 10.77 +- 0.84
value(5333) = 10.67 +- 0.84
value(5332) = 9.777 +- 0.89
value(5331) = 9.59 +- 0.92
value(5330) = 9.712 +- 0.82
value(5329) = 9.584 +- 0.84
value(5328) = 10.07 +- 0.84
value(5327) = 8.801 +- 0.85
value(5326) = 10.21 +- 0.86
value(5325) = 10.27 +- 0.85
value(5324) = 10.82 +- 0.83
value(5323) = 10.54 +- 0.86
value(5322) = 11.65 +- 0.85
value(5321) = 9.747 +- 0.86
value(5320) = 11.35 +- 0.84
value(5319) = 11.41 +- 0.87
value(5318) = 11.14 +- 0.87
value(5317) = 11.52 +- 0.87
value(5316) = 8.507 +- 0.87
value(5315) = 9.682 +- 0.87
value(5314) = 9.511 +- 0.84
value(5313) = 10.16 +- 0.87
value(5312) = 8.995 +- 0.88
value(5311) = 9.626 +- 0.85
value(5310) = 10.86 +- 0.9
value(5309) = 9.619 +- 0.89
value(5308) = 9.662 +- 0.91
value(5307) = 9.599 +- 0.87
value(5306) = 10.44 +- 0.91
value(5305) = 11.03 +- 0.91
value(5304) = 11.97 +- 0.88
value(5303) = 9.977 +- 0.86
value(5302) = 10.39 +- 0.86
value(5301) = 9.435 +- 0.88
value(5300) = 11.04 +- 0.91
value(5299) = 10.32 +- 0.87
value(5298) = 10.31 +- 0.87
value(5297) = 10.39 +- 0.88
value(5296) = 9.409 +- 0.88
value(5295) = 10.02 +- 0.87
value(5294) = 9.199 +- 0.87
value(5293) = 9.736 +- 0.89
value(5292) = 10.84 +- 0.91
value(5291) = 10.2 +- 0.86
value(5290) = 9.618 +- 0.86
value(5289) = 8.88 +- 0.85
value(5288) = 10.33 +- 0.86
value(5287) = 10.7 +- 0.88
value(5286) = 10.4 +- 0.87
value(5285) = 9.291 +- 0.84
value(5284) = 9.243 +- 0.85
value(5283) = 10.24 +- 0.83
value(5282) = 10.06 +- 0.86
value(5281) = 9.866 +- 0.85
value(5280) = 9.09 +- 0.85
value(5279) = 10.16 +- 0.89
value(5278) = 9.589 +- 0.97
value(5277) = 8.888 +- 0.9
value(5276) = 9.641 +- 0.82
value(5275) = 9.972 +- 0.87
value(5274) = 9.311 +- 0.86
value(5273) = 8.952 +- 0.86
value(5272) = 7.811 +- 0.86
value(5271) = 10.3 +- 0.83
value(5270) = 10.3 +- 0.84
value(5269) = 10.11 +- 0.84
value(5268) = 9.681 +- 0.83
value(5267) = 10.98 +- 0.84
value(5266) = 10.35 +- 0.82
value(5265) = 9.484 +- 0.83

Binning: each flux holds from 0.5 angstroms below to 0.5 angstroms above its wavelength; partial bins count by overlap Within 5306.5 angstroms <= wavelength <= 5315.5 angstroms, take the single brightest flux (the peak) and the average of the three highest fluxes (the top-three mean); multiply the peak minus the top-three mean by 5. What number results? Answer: 3.1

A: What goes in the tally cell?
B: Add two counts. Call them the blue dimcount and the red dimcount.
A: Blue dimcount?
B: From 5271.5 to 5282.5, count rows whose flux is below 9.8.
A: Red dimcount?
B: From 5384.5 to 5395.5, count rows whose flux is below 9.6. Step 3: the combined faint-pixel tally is 14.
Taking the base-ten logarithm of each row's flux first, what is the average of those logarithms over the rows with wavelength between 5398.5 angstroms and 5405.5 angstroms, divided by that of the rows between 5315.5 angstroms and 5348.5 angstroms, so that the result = 0.97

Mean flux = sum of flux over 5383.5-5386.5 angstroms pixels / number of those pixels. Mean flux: 8.9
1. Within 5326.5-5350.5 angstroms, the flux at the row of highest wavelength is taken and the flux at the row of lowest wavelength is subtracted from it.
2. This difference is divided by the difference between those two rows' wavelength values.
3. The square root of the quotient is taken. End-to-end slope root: 0.29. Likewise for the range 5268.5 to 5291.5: 0.06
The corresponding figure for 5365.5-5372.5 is 0.25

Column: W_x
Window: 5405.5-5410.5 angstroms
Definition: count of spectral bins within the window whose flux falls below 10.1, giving 2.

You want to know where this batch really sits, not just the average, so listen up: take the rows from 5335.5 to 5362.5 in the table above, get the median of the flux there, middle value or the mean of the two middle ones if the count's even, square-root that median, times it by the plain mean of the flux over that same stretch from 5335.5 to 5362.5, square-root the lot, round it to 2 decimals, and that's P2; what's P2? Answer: 5.65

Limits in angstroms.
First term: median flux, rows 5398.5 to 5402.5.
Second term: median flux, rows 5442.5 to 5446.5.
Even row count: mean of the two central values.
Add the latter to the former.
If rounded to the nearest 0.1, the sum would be 19.9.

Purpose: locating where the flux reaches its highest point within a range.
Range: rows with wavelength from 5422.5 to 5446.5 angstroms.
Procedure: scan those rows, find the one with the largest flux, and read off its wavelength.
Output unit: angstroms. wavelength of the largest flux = 5440 angstroms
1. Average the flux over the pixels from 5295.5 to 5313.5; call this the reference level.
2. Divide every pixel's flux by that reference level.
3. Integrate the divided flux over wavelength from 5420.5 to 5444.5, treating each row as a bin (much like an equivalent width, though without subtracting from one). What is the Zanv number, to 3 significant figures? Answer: 23.2 angstroms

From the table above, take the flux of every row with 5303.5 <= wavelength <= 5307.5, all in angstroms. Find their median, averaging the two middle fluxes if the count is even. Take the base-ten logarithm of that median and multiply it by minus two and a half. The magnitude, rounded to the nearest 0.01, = -2.58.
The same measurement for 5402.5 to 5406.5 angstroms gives -2.47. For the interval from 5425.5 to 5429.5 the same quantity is -2.56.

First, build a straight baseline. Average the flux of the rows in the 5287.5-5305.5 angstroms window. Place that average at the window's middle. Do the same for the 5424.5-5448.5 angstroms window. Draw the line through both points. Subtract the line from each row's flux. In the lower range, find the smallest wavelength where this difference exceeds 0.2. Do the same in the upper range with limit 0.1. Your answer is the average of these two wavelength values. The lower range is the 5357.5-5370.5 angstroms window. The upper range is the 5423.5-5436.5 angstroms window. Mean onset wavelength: 5397.0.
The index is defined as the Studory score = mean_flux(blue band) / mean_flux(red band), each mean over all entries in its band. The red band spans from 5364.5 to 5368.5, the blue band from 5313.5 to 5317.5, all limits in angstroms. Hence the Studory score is 0.95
